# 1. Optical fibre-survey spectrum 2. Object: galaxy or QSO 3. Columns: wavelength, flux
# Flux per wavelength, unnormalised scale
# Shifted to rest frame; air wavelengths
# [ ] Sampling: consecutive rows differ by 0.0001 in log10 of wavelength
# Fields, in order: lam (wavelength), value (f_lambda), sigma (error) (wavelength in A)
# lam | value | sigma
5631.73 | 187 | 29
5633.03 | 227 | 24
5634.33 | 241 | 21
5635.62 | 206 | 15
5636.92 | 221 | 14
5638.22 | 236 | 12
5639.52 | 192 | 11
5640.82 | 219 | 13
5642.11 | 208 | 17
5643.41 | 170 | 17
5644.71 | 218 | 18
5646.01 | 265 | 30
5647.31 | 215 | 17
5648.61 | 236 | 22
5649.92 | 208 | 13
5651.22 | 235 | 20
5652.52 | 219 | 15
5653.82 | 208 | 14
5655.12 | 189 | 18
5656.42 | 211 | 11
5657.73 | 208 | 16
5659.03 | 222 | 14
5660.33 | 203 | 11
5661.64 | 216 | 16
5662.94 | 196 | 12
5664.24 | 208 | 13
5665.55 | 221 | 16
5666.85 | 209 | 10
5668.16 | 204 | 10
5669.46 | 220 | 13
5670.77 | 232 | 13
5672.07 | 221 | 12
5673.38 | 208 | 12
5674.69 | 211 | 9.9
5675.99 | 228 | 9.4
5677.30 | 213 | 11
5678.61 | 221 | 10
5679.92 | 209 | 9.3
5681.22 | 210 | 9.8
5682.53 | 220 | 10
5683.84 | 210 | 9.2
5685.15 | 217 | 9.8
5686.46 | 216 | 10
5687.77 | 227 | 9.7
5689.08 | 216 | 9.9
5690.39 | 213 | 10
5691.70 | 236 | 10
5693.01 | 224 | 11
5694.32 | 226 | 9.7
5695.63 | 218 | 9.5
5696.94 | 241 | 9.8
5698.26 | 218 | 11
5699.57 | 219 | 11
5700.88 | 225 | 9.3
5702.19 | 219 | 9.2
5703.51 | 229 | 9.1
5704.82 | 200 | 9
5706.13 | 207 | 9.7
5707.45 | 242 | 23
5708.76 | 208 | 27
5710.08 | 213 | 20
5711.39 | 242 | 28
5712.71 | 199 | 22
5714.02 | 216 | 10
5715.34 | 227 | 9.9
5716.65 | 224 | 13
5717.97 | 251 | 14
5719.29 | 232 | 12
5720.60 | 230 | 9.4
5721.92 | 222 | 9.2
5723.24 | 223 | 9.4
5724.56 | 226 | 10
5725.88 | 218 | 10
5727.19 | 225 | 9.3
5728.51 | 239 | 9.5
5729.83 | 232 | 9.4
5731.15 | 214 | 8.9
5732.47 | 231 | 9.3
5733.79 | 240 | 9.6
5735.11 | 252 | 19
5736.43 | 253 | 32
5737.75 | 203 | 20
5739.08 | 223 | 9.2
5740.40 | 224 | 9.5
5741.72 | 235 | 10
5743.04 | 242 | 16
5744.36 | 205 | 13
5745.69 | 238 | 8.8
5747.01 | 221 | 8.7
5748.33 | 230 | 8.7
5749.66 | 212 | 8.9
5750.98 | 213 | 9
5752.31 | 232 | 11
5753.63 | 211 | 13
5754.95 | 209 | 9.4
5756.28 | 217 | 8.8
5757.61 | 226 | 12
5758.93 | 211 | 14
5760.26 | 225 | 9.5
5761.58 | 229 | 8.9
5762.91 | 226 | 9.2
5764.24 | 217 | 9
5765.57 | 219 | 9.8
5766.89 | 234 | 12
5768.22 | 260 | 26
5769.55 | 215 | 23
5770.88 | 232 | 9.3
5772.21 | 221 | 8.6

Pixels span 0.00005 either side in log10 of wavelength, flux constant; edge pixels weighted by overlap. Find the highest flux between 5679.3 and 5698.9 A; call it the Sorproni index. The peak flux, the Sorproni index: 241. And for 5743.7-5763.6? 238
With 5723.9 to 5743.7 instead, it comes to 253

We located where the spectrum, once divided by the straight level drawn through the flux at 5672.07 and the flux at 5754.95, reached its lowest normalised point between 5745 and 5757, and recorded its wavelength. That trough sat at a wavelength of 5754.95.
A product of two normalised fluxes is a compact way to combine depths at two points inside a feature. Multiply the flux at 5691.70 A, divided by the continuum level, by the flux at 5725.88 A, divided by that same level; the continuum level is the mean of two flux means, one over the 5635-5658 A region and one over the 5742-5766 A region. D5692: 1.08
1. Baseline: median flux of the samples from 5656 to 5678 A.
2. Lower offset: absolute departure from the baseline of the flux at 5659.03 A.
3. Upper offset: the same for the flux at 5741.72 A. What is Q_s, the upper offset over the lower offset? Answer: 2.2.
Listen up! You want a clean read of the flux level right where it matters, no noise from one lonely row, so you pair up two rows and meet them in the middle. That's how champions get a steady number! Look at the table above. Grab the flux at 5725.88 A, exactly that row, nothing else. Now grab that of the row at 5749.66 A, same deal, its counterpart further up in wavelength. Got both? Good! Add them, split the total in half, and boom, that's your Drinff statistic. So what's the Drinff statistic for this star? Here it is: 215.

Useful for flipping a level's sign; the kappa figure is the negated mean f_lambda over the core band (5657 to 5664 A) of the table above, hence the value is -209.0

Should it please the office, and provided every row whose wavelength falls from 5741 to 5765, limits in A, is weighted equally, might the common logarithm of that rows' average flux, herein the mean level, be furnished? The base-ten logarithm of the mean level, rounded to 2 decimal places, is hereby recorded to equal 2.35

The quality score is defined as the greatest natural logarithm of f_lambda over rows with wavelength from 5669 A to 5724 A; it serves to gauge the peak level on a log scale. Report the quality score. 5.53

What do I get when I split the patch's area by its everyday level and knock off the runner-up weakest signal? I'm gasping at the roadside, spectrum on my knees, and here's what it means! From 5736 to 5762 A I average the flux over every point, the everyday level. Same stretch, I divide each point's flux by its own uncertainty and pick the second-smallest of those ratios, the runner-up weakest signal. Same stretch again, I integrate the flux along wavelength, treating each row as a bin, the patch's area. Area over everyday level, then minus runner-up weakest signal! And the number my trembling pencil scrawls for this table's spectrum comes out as 16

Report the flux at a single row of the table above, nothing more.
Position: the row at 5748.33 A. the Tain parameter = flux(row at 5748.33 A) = 230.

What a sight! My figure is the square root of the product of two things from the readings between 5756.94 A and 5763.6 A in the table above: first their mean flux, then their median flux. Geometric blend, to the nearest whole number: 225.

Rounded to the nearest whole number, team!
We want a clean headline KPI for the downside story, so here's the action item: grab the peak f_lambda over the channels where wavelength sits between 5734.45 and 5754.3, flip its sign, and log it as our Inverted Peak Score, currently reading -253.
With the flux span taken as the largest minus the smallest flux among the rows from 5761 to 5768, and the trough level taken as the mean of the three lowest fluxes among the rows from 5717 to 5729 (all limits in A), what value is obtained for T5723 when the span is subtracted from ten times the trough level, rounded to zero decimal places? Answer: 2193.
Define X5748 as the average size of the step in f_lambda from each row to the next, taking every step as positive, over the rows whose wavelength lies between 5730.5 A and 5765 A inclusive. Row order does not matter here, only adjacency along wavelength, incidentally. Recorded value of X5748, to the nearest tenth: 13.9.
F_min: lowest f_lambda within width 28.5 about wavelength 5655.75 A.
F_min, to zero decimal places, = 170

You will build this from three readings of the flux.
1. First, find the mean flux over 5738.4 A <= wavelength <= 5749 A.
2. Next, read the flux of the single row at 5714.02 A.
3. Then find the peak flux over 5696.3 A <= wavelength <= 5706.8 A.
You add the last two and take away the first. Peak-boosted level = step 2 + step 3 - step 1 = 230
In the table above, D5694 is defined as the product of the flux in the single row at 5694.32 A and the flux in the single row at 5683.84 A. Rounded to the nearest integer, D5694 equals 47460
